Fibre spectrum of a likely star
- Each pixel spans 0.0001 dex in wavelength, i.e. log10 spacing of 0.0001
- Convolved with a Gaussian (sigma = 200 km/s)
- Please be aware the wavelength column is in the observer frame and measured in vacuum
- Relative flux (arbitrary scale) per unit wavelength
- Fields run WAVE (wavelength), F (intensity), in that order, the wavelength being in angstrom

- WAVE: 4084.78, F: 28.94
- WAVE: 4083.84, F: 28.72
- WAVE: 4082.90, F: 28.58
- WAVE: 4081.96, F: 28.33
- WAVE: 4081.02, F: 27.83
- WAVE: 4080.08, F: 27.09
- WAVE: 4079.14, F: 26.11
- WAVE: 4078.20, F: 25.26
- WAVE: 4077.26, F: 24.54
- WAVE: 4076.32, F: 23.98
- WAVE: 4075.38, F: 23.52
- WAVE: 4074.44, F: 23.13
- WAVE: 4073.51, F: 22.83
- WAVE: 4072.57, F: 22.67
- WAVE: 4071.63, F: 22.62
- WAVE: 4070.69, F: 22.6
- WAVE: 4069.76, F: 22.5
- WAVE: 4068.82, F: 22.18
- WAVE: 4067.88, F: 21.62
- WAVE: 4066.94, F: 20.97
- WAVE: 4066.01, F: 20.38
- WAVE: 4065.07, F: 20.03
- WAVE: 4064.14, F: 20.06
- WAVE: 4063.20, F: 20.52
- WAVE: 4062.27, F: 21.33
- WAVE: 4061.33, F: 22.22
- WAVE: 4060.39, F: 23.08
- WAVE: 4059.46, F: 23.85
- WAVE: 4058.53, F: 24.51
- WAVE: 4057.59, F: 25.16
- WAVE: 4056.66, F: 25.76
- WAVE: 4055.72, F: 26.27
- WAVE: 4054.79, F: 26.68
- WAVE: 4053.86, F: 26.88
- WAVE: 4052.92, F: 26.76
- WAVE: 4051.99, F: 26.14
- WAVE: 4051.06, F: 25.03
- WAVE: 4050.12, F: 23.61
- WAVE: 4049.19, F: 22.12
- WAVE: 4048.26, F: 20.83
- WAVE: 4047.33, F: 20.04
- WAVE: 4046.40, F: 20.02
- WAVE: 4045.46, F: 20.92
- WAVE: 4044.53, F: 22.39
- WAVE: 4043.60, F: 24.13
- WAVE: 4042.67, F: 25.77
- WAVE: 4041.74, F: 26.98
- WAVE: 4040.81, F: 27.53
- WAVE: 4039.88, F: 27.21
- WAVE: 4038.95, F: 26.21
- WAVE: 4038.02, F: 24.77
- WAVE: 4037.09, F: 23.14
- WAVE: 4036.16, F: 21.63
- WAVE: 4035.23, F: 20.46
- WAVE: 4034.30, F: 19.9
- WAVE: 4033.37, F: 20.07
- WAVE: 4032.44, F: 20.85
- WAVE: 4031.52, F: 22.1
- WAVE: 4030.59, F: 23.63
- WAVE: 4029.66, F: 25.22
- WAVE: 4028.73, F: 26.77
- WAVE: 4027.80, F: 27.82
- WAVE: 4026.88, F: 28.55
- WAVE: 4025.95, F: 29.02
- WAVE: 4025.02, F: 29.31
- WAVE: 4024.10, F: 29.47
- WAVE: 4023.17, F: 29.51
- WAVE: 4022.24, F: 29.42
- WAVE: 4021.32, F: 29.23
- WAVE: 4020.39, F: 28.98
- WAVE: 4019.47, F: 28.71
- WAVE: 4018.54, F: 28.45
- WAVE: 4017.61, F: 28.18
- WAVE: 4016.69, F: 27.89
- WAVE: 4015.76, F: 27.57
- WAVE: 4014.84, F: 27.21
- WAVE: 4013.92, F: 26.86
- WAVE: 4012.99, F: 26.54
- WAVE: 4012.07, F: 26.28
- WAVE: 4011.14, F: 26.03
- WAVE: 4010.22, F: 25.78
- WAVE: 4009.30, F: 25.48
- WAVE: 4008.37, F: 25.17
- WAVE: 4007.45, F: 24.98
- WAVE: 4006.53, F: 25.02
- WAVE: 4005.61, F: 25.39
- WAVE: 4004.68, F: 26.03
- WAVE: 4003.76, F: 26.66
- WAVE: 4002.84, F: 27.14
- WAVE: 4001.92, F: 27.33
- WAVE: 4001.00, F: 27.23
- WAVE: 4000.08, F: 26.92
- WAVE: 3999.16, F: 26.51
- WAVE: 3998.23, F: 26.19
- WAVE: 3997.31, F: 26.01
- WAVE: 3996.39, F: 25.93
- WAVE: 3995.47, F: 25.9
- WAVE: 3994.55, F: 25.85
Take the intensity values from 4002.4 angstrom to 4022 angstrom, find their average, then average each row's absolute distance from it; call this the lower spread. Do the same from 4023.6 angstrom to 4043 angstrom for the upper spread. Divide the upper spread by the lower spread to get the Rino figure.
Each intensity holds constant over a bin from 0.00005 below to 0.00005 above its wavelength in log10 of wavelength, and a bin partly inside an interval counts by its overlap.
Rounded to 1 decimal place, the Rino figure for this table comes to 2.5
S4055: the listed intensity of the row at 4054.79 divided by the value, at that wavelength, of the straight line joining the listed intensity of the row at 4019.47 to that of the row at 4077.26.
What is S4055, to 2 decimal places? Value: 1.02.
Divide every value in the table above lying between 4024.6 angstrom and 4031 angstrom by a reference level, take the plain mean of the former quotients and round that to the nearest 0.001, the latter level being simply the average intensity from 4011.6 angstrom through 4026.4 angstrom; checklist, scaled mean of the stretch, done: 0.961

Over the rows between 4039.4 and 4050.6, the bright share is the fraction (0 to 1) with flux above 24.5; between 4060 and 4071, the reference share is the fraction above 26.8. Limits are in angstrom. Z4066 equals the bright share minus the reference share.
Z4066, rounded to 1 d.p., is 0.3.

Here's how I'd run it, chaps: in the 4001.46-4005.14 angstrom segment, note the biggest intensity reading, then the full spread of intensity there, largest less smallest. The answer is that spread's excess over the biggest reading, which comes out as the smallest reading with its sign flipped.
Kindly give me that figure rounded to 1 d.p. -26.0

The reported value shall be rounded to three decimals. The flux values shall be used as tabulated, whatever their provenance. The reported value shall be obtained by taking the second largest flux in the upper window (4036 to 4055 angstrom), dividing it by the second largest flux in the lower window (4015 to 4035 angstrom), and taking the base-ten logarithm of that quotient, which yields -0.035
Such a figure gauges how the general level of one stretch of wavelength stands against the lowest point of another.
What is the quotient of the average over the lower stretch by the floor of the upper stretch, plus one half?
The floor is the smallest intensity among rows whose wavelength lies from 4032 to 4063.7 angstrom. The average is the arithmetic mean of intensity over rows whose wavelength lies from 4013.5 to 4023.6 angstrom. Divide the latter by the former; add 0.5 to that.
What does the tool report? 1.93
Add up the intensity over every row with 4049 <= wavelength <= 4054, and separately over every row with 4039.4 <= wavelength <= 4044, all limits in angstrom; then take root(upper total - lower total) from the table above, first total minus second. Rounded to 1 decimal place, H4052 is 4.3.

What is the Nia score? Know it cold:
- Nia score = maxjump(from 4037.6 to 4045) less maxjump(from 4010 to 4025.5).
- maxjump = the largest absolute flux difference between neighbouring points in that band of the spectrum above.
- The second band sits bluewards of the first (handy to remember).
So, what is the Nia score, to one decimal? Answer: 1.4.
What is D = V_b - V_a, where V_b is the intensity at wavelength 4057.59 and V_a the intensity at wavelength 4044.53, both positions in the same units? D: 2.8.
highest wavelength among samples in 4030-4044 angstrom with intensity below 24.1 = 4037.09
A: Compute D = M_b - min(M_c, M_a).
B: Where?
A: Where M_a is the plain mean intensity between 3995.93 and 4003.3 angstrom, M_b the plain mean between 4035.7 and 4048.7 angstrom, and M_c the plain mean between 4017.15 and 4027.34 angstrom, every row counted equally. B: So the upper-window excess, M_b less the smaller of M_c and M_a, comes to -3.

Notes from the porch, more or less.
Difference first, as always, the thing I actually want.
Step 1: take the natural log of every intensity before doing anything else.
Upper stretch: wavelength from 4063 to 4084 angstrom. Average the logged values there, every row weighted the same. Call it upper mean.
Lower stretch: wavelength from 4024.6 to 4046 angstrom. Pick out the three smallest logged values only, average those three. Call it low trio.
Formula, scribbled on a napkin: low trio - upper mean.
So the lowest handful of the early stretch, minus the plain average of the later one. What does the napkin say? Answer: -0.16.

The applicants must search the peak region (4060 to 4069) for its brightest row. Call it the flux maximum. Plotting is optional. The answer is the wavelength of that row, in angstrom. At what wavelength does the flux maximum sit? 4060.39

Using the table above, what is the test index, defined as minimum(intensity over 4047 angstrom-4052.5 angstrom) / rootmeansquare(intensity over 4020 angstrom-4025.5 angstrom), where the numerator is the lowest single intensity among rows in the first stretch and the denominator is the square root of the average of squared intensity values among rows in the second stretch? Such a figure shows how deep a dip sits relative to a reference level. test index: 0.68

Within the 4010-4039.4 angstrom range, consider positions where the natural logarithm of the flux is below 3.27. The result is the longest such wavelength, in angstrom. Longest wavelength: 4038.95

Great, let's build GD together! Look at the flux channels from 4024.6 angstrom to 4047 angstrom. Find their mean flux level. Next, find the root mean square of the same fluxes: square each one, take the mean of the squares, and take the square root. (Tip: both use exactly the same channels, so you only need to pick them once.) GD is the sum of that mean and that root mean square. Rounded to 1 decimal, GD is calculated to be 48.9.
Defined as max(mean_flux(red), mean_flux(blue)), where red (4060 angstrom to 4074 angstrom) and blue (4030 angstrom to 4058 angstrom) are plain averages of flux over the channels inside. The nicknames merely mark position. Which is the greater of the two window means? 23.8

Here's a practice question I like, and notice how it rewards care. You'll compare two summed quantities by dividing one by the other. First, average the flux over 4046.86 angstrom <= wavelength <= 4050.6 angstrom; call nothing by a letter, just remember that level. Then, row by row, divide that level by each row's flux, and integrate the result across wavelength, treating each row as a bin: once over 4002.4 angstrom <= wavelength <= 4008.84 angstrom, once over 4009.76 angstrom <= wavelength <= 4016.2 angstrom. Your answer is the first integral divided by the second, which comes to 1.03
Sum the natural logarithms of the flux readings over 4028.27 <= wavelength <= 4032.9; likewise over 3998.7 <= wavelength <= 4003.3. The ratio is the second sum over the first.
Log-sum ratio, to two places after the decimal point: 1.04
